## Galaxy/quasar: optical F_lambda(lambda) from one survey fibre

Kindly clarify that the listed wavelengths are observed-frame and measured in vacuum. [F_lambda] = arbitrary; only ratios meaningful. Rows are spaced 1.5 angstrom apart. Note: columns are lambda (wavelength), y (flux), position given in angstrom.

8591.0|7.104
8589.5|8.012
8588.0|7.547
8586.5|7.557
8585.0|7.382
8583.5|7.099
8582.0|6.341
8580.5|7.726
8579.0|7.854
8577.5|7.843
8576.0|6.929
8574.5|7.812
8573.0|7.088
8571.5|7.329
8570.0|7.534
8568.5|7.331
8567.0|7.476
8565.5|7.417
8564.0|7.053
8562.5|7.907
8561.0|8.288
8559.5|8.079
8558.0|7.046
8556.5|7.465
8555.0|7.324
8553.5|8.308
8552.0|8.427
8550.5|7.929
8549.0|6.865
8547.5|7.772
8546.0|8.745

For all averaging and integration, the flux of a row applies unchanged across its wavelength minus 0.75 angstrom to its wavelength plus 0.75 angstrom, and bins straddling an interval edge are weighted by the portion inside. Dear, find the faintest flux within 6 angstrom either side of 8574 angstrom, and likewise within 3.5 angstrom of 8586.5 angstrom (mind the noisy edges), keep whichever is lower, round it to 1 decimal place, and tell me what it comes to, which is 6.9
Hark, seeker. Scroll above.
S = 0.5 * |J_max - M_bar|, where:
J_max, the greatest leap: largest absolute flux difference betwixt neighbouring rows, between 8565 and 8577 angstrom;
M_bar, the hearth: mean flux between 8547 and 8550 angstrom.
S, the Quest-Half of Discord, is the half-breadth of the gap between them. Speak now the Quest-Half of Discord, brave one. 3.22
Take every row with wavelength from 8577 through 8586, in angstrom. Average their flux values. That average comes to 7.37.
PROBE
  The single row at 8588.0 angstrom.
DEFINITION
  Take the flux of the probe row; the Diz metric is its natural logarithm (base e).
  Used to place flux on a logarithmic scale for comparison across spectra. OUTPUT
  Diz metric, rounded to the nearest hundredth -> 2.02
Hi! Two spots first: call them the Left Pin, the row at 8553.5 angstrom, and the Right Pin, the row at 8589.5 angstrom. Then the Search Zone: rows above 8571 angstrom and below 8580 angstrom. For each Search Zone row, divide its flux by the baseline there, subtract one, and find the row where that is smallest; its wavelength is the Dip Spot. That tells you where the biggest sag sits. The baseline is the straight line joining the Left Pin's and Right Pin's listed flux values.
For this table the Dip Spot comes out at 8576.0 angstrom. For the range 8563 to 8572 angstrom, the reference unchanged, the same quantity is 8564.0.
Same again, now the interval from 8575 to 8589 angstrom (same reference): 8582.0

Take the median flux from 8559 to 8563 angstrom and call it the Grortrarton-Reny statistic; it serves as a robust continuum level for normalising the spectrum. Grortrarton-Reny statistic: 8.08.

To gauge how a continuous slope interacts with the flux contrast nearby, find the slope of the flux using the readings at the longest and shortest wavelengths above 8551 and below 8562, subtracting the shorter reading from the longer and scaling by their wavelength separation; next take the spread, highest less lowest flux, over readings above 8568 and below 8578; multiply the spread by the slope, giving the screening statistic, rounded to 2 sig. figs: -0.014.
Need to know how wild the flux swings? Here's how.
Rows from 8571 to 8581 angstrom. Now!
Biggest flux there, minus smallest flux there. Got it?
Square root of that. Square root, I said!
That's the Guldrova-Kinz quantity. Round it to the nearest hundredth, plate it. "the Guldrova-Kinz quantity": 0.96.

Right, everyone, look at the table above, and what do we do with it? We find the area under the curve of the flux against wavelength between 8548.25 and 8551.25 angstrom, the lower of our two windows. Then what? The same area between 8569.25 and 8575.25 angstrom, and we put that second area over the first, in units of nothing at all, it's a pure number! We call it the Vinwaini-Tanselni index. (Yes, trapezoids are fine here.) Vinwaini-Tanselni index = 2.0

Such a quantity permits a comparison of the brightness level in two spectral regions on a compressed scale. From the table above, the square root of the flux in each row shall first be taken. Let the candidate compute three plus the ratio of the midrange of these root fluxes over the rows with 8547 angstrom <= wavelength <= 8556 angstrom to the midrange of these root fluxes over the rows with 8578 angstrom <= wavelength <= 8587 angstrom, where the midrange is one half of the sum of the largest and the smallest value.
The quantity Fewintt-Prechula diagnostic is 4.04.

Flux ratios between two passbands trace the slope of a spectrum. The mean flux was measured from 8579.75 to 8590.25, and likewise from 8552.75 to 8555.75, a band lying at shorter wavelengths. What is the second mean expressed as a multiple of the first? 1.06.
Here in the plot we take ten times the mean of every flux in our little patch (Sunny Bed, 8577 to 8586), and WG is 73.7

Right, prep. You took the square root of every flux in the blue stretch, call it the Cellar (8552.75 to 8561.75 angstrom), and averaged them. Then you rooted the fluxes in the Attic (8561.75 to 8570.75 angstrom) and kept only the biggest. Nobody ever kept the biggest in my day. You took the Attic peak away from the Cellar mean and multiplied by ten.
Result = -0.29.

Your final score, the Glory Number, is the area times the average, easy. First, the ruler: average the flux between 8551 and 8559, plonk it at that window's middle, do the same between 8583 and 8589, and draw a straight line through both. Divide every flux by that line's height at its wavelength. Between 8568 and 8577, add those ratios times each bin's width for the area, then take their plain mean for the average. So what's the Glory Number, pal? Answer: 8.5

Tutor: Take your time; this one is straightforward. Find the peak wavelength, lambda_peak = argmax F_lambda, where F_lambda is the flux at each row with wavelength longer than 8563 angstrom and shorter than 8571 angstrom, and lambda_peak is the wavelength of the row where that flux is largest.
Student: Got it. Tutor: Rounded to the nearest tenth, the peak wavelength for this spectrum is 8570.0 angstrom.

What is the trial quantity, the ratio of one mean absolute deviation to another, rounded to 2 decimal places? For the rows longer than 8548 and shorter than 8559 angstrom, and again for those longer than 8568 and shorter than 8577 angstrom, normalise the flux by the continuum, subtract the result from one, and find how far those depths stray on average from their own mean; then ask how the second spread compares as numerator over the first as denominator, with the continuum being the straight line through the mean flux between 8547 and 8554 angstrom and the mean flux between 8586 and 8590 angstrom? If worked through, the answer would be 0.45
